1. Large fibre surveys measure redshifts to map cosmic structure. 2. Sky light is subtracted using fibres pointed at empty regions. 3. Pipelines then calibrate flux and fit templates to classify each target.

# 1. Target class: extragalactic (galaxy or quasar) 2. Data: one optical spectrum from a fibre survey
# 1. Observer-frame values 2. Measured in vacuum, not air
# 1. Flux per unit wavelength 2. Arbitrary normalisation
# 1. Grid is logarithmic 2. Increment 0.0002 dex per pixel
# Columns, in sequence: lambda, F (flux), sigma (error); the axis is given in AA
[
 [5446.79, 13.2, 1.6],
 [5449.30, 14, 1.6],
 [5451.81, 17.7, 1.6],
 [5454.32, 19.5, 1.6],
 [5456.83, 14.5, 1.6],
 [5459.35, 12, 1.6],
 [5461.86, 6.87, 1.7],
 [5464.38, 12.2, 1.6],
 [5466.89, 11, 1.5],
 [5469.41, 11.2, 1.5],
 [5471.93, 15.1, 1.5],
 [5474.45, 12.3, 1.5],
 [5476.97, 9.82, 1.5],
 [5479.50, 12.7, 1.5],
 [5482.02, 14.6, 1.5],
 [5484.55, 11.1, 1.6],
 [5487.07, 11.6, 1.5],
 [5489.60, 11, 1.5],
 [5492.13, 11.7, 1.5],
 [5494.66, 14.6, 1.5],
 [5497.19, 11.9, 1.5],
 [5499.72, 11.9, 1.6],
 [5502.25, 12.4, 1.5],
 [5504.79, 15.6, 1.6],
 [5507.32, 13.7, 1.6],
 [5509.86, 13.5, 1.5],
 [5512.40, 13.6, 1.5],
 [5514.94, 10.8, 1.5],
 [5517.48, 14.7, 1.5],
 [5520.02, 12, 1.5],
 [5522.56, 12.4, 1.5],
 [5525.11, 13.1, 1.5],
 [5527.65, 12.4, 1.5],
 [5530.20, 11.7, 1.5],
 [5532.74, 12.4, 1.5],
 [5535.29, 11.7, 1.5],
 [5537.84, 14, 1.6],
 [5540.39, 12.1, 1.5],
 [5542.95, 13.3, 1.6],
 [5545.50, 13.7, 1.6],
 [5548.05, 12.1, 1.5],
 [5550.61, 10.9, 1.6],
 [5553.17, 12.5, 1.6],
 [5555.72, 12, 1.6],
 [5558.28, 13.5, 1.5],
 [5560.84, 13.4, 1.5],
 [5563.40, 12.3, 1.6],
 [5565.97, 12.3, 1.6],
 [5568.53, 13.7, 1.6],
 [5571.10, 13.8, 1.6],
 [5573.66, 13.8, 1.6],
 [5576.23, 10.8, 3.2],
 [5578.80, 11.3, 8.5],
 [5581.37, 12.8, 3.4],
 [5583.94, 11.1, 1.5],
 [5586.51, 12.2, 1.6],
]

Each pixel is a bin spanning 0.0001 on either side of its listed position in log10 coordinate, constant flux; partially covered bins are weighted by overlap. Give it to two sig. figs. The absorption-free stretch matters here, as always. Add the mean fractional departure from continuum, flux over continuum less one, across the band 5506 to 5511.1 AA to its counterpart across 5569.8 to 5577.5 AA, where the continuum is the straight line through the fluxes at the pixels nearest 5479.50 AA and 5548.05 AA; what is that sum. 0.17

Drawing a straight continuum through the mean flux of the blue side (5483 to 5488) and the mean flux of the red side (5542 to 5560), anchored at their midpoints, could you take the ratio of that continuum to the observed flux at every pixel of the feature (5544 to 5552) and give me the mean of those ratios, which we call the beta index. 1.03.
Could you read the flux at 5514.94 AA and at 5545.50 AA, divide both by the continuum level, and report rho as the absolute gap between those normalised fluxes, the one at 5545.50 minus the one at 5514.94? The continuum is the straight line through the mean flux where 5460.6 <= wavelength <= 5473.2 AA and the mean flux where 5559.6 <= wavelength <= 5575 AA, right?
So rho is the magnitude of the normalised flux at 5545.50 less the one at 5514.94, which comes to 0.19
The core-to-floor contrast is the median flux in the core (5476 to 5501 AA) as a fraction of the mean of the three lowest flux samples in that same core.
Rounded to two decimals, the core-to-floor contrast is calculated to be 1.11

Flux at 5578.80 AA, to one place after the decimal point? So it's 11.3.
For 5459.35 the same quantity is 12.0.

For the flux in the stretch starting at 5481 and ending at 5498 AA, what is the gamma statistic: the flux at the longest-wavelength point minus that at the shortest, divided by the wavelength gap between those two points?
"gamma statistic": -0.2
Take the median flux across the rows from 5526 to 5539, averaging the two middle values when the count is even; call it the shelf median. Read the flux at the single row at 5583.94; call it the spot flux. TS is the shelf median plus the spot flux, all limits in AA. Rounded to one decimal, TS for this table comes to 23.5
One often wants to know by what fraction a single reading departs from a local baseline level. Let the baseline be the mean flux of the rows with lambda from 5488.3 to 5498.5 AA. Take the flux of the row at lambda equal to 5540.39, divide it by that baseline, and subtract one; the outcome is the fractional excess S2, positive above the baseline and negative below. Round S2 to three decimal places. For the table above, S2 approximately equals -0.016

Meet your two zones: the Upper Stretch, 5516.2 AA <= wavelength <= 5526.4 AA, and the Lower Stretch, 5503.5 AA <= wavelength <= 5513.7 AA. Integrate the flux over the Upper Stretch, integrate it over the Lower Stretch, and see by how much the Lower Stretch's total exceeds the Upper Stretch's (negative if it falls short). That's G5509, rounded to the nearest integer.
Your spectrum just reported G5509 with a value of 10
